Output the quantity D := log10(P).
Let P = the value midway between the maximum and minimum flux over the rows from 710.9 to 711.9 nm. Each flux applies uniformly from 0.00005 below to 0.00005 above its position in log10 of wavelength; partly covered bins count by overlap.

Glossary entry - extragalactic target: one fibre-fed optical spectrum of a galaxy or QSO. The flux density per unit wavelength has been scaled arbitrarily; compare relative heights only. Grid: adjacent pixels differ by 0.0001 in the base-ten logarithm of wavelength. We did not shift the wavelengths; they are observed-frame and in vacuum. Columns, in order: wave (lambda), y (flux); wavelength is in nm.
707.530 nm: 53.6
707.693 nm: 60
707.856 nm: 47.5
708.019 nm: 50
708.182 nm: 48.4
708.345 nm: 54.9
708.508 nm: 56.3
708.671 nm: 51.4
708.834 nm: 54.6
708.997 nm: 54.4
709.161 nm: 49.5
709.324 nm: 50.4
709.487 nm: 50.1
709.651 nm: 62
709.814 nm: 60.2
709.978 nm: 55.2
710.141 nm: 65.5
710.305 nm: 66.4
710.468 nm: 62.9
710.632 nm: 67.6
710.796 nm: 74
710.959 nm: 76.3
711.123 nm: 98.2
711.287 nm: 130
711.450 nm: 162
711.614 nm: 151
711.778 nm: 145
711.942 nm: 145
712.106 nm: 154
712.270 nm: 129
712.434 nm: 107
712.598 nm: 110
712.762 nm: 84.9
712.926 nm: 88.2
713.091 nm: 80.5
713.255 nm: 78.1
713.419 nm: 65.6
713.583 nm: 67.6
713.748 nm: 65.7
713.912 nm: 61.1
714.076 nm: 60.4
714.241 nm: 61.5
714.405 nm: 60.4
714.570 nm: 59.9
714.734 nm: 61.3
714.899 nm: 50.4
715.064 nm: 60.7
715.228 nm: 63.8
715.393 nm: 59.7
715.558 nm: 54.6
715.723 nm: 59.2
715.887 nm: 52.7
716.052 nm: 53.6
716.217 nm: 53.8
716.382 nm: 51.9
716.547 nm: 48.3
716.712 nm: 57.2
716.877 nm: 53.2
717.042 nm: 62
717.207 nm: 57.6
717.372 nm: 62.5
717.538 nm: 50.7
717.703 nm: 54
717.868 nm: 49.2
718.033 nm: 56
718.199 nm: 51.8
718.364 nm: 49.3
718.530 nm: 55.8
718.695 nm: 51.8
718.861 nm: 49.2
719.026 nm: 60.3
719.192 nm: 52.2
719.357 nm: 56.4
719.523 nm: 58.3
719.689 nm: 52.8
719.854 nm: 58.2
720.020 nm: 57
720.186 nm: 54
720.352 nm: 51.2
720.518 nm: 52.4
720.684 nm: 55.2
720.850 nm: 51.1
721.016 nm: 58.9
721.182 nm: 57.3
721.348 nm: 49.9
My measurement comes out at 2.08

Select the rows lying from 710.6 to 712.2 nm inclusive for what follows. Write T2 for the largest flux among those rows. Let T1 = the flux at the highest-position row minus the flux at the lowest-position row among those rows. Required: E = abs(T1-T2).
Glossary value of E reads 76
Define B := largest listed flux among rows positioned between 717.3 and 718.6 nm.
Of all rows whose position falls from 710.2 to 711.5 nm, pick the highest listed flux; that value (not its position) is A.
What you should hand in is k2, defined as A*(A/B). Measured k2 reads 420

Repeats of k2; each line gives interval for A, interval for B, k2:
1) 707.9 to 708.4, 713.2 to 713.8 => 39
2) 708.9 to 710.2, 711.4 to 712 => 26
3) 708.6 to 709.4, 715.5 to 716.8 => 50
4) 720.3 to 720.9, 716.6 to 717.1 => 49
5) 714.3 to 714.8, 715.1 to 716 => 59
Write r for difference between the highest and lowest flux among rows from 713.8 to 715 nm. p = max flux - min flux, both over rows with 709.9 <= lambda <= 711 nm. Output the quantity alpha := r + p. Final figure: 32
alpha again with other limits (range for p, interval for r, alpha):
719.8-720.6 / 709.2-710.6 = 23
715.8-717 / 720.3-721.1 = 17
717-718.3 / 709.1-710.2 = 29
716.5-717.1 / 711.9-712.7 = 61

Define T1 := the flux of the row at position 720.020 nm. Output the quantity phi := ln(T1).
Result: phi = 4.04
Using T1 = 57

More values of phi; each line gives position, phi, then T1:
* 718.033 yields 4.03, 56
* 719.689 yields 3.97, 52.8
